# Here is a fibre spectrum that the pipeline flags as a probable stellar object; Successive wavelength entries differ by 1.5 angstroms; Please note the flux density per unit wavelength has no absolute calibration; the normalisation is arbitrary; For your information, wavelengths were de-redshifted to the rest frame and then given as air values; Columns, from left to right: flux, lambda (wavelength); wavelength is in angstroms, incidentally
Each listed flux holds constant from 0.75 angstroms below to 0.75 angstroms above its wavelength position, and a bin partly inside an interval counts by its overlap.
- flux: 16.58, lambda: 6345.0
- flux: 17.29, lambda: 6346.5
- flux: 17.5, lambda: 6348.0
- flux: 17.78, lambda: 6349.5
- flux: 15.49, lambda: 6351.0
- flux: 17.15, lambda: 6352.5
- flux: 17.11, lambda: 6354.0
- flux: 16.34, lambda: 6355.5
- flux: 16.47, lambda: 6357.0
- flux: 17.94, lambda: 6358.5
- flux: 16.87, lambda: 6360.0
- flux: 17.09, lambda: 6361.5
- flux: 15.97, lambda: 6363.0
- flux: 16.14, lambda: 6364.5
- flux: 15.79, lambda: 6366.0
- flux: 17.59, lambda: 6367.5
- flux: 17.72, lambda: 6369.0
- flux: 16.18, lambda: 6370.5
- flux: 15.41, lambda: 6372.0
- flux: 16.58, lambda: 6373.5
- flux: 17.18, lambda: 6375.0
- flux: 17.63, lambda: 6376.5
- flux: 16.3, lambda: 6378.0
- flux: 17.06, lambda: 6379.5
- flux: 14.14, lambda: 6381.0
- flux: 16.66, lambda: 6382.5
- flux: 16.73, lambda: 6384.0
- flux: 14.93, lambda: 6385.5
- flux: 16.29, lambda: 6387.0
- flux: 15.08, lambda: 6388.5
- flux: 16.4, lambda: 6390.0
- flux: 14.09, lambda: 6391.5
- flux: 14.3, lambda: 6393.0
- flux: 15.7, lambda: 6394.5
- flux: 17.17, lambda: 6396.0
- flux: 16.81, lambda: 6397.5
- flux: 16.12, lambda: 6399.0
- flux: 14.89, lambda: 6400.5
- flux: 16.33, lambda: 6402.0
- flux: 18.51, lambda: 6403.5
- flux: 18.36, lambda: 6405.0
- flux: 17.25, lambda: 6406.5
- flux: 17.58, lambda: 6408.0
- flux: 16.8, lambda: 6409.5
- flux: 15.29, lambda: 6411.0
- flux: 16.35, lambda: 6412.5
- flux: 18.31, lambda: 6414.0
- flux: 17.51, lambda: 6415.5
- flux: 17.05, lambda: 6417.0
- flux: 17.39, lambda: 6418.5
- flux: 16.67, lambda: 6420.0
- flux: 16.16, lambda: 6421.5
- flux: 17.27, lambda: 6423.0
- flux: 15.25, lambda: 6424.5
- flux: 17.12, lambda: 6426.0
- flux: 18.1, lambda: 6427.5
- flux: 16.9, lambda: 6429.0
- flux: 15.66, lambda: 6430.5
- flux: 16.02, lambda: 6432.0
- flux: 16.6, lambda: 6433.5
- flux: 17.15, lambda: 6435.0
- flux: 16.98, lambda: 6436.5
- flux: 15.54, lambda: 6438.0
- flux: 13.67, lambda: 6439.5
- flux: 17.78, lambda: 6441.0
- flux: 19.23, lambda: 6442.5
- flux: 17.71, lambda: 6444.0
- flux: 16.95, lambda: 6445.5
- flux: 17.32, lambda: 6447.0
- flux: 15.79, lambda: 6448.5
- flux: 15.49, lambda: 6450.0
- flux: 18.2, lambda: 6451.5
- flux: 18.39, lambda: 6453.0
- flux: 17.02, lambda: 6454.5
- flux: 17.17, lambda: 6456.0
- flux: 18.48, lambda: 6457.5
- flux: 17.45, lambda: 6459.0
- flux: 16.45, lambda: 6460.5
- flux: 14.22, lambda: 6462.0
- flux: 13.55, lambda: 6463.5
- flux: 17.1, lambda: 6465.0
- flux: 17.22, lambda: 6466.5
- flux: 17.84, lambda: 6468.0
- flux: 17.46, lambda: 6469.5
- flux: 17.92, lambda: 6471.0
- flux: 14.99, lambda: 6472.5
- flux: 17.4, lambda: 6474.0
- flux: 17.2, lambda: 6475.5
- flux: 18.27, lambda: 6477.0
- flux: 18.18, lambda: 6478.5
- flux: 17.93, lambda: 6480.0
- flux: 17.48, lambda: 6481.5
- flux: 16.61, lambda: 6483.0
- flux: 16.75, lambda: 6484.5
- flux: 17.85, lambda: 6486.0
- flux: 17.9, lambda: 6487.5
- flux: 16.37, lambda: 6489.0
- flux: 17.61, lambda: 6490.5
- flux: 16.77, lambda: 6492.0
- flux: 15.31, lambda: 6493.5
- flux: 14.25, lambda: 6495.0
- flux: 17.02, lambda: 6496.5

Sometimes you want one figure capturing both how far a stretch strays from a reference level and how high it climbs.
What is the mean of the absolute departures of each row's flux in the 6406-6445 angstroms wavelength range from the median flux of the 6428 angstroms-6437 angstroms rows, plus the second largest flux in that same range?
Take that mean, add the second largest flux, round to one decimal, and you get 19.2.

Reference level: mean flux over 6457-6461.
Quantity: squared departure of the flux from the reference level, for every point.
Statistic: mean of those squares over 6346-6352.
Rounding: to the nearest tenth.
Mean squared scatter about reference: 1.0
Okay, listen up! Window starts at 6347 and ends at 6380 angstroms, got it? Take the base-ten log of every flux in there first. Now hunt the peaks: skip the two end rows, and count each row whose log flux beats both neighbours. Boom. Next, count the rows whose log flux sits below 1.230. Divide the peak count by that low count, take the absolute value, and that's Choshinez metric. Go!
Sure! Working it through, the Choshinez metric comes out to 0.64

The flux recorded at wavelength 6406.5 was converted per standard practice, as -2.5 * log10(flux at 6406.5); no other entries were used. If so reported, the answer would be -3.092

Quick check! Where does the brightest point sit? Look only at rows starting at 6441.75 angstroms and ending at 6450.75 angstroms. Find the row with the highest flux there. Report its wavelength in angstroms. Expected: 6442.5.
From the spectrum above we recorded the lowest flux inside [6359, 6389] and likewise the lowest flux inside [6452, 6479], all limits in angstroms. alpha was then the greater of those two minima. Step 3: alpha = 14.1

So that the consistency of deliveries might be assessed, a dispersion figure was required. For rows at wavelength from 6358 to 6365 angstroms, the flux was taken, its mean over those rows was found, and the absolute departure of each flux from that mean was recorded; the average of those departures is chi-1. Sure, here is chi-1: 0.60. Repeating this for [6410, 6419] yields 0.78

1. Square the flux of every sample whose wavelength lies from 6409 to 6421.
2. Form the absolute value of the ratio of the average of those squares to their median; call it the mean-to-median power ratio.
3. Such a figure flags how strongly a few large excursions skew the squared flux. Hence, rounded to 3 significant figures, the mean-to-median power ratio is 1.00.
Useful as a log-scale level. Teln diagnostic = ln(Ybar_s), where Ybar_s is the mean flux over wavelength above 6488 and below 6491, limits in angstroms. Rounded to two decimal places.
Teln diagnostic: 2.83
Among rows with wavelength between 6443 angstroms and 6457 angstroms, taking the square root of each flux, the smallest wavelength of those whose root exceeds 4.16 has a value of 6444.0 angstroms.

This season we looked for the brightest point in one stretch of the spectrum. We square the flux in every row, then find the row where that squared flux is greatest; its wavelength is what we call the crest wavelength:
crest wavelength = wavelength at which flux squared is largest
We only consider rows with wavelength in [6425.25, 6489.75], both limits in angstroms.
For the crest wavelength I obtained 6442.5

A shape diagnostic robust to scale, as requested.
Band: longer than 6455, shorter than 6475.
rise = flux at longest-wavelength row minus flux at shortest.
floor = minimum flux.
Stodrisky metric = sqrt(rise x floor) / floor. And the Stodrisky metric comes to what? 0.13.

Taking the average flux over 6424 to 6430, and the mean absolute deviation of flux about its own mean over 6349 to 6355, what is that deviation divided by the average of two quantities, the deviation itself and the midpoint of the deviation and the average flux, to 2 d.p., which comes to 0.15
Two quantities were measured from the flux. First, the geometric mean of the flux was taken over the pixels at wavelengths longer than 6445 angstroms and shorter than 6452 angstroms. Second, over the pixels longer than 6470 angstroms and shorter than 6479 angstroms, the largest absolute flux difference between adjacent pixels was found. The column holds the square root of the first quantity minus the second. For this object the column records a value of 1.2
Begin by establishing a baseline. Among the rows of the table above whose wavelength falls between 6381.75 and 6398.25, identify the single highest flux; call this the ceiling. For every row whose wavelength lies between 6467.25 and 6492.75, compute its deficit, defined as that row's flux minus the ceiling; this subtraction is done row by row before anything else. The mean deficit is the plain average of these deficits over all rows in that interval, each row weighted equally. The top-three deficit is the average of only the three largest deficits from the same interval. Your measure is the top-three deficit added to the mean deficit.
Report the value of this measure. 1.1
